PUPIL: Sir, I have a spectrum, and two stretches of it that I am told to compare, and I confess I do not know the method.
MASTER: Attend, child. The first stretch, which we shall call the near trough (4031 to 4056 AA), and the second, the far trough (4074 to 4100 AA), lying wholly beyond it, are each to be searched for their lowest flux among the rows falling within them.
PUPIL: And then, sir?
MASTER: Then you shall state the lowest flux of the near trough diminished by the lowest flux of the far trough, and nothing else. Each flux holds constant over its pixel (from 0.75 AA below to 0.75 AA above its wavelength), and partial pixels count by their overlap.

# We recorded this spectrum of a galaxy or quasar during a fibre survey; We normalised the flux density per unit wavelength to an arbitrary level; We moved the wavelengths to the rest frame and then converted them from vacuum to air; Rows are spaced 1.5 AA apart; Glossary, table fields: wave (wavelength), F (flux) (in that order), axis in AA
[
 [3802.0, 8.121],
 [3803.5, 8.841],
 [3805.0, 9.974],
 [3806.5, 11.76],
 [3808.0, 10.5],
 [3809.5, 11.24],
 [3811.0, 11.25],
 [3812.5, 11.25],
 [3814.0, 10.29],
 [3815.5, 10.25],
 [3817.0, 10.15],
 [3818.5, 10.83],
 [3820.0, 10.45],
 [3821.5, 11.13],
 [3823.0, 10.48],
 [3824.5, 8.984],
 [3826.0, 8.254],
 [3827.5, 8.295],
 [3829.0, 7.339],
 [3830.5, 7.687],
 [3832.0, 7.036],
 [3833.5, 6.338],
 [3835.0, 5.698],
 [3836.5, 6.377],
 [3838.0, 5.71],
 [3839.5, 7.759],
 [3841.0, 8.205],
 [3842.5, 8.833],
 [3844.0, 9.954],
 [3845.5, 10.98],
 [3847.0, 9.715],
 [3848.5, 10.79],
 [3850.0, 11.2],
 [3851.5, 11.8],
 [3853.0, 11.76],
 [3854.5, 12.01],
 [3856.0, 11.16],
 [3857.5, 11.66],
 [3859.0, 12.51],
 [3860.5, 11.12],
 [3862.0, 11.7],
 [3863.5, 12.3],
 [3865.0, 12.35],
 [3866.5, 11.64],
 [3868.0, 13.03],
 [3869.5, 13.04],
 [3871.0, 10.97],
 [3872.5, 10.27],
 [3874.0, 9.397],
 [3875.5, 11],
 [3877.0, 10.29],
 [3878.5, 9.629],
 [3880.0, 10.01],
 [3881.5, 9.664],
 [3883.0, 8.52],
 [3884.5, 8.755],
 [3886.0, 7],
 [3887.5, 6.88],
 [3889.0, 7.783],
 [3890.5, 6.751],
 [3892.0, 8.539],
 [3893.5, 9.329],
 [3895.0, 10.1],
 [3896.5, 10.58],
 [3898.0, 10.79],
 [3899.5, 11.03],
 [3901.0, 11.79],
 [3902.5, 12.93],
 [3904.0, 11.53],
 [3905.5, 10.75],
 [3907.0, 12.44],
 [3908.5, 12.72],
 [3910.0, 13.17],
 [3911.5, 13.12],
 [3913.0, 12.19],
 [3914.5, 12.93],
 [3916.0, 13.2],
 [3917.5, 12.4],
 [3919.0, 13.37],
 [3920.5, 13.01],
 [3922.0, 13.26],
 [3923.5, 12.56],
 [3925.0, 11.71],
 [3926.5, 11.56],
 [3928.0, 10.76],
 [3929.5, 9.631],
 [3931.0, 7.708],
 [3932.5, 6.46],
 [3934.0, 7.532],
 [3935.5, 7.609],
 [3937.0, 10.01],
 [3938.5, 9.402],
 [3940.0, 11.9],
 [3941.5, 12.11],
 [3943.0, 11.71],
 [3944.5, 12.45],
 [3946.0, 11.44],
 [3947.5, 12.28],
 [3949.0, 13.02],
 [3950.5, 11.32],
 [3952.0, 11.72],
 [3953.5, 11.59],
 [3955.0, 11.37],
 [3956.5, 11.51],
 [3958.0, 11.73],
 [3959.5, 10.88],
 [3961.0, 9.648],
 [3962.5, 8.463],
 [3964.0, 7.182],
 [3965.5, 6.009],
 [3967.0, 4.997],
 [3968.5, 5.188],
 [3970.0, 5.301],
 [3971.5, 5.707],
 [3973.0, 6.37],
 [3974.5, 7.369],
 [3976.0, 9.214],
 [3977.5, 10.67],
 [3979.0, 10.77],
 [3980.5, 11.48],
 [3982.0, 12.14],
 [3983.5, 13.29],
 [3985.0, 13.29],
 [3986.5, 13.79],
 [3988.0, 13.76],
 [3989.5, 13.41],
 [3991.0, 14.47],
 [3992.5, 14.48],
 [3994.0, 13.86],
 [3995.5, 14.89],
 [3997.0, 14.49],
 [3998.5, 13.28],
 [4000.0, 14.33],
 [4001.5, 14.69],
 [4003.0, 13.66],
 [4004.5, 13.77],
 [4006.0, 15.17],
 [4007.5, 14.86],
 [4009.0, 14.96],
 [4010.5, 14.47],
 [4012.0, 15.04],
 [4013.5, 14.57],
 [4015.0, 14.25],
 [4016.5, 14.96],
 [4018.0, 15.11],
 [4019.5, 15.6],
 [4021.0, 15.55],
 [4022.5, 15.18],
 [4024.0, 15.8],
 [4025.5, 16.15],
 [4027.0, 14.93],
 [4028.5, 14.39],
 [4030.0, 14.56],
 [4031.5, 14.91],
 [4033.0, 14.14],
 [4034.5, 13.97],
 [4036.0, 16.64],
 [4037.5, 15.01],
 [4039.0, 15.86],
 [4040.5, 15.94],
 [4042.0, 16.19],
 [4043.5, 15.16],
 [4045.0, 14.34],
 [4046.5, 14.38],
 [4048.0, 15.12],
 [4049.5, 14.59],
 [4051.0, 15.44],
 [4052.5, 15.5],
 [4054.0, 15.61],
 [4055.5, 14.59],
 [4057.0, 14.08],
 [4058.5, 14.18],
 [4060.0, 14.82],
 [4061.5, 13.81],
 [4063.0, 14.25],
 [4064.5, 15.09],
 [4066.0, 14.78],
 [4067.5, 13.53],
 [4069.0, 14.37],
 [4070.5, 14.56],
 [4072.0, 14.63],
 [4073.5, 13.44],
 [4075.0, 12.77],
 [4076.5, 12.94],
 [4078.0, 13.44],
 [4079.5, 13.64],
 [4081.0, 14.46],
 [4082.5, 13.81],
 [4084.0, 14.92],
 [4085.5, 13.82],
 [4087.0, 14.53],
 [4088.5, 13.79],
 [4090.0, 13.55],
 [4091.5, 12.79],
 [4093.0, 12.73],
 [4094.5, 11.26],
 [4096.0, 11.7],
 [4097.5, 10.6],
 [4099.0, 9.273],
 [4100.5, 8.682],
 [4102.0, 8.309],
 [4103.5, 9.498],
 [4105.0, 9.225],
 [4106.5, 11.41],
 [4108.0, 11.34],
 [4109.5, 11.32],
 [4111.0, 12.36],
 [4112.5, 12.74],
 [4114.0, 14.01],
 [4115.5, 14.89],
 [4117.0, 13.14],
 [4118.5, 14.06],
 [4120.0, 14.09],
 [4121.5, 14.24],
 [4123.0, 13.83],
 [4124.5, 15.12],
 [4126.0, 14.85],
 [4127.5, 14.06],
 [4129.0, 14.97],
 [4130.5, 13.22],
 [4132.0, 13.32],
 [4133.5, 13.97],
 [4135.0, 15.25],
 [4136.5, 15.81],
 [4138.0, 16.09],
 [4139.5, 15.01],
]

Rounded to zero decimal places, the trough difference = 5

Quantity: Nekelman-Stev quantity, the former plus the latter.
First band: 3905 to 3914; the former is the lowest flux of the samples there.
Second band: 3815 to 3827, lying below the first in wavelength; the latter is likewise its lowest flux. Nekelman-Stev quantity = 19.0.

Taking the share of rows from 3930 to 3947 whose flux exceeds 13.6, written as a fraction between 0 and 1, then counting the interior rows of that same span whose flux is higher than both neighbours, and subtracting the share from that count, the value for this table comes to 3.0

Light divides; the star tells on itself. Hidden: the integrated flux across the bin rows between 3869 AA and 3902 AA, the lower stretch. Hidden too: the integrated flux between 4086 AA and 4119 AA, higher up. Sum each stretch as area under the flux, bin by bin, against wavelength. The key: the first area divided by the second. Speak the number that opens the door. 0.81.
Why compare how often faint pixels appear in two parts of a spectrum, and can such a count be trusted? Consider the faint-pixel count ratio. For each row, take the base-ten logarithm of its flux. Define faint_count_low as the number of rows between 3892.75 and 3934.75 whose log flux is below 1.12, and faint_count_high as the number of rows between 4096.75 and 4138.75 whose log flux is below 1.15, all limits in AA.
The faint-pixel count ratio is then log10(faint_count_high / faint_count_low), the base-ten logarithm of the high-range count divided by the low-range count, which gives -0.097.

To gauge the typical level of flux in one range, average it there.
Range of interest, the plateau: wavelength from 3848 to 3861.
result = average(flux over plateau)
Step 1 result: 11.6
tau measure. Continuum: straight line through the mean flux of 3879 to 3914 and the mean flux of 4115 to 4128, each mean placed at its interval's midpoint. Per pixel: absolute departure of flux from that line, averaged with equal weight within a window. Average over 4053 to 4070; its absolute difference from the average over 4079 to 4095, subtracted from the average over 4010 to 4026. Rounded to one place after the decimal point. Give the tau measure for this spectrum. 2.2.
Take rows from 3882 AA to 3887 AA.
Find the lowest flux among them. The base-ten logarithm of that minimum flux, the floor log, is 0.8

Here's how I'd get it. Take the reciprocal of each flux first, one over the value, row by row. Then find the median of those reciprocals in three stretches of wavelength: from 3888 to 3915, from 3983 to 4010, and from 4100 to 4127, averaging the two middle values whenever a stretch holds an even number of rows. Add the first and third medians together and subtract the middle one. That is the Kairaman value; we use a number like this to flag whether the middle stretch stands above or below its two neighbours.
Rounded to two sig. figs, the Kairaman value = 0.095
